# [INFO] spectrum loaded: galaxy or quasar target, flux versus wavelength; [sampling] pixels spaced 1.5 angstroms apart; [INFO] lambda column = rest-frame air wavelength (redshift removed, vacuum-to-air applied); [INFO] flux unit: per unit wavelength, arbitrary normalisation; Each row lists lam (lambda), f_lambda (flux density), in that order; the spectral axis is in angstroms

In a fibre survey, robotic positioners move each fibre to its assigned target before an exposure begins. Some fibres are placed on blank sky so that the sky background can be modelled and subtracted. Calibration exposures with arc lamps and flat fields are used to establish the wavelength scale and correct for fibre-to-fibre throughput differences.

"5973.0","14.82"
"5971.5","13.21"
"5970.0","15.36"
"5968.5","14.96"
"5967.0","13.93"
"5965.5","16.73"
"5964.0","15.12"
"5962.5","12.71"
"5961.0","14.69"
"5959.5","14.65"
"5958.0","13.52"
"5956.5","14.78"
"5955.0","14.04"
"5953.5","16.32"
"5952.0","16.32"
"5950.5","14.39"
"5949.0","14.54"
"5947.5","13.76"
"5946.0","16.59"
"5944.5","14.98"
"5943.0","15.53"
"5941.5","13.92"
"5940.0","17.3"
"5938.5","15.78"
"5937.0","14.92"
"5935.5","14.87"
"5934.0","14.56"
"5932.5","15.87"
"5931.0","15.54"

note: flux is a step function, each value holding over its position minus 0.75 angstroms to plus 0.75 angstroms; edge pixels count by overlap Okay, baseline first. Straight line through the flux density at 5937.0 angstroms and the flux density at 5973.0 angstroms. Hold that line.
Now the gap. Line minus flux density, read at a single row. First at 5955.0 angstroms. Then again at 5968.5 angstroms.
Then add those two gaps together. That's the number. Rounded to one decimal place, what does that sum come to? 0.7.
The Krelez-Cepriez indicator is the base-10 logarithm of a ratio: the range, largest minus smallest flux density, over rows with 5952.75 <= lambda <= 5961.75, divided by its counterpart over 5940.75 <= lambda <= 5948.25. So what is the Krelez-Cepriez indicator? 0.00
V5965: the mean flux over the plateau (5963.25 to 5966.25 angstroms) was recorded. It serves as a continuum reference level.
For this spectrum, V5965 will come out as 15.9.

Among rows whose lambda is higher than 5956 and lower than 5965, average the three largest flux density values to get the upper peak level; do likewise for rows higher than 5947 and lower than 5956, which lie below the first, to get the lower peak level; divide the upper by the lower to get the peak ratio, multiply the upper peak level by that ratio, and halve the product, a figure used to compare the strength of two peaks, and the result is 7.0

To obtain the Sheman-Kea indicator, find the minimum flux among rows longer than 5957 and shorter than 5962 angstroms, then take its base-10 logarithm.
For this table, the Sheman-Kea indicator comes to 1.131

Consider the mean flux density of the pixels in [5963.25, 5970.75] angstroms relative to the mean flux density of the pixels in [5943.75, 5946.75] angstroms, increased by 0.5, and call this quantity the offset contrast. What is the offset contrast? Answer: 1.46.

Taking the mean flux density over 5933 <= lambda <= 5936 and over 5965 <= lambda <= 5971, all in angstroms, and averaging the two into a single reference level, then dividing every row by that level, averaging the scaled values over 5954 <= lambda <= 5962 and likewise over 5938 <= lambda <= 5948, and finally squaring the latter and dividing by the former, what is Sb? 1.11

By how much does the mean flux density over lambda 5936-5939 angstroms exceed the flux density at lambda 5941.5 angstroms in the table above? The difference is 1.4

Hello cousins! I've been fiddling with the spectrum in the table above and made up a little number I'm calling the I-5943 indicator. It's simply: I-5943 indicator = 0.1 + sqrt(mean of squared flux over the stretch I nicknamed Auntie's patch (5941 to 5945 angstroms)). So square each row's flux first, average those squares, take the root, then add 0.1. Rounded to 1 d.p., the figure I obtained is 14.9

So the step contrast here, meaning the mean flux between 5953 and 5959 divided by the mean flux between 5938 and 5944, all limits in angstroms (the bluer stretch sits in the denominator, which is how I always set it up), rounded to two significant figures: 0.94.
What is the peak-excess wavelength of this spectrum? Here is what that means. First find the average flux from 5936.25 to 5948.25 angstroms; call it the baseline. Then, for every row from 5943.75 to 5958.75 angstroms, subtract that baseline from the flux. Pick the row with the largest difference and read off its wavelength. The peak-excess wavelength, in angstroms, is 5946.0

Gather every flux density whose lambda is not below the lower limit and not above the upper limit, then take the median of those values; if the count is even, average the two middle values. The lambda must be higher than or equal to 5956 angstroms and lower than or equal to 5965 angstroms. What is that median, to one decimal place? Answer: 14.7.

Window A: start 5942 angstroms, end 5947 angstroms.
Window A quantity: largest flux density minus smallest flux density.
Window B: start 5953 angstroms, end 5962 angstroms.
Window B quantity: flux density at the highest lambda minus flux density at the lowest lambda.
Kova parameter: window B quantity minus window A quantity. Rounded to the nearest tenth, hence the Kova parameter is -3.2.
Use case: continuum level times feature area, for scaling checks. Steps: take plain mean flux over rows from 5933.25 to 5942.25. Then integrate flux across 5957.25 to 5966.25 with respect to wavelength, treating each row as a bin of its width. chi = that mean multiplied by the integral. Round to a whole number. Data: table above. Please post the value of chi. 1996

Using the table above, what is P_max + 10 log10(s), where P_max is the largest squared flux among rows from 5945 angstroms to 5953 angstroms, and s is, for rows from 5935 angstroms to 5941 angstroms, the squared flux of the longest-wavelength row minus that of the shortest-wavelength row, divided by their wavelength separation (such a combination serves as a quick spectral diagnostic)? 288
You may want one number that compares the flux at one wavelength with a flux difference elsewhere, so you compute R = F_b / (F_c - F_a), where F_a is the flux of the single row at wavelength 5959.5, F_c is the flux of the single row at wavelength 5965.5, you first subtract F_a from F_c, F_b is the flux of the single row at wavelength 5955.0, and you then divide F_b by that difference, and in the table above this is 7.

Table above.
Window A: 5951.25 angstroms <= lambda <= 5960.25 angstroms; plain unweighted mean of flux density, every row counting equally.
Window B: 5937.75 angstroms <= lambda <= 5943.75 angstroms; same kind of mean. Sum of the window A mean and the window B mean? 30.6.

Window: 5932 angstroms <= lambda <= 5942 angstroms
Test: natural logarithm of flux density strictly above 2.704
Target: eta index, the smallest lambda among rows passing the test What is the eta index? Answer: 5932.5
